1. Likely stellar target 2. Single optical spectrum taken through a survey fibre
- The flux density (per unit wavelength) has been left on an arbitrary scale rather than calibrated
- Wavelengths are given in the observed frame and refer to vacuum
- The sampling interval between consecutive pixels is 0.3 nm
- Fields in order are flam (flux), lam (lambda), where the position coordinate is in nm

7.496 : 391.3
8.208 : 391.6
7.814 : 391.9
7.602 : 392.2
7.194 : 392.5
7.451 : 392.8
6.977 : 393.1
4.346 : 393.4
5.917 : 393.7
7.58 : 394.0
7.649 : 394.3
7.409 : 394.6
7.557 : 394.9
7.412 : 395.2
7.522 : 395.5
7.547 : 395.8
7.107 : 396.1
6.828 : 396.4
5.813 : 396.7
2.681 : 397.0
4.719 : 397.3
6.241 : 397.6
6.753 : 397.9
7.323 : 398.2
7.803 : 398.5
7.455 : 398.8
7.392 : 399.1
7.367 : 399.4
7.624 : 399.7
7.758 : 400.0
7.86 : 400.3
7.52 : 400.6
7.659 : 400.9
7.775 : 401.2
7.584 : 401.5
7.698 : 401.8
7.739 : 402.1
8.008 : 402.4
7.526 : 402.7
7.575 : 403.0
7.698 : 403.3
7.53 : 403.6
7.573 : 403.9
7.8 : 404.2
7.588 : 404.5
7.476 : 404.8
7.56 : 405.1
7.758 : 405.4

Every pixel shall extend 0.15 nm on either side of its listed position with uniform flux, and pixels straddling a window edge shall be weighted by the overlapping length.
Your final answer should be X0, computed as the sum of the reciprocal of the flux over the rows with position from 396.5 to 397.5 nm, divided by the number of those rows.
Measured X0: 0.252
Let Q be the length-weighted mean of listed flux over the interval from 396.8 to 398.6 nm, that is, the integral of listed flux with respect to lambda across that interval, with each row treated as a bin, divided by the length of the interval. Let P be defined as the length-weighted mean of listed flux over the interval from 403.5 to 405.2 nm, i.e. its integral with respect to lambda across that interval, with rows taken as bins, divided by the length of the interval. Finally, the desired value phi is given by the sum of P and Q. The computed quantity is 13.5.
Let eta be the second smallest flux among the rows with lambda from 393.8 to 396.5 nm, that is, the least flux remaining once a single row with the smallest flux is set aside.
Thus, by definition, 7.107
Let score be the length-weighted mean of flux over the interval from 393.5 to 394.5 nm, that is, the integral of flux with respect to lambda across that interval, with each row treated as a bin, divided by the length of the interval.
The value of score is 6.9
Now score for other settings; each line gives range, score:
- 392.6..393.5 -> 6.4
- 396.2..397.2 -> 5.2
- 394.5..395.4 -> 7.5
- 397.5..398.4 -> 6.9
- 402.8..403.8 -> 7.6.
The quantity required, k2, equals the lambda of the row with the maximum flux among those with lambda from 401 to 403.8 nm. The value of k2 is 402.4 nm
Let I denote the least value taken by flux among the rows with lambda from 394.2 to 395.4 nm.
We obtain 7.409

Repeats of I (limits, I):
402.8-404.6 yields 7.53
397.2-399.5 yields 4.719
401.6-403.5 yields 7.526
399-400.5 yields 7.367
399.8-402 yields 7.52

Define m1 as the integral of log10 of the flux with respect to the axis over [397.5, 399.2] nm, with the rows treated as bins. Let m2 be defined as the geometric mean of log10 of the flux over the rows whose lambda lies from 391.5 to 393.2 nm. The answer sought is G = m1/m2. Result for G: 1.66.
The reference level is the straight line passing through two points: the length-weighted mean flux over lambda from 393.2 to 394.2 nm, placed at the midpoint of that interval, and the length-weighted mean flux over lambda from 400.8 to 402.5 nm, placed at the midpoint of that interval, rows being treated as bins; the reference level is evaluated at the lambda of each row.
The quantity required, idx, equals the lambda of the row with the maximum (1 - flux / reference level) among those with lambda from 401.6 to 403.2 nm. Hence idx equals 403.0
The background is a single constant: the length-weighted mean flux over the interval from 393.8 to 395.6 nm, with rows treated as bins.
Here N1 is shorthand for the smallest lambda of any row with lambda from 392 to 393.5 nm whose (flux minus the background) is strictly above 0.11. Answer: 392.2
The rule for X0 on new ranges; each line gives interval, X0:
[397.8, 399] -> 0.137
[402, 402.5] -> 0.127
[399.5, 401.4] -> 0.130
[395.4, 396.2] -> 0.135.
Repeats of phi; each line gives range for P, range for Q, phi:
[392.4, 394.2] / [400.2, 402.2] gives 14.3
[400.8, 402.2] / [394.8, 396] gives 15.2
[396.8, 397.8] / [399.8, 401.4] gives 12.4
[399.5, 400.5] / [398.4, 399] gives 15.3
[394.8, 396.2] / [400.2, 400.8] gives 15.1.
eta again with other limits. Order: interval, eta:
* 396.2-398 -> 4.719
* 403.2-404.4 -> 7.573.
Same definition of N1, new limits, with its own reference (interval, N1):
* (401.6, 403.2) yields 401.8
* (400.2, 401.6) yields 400.3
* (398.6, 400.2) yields 399.7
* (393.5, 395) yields 394.3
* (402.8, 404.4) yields 403.3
